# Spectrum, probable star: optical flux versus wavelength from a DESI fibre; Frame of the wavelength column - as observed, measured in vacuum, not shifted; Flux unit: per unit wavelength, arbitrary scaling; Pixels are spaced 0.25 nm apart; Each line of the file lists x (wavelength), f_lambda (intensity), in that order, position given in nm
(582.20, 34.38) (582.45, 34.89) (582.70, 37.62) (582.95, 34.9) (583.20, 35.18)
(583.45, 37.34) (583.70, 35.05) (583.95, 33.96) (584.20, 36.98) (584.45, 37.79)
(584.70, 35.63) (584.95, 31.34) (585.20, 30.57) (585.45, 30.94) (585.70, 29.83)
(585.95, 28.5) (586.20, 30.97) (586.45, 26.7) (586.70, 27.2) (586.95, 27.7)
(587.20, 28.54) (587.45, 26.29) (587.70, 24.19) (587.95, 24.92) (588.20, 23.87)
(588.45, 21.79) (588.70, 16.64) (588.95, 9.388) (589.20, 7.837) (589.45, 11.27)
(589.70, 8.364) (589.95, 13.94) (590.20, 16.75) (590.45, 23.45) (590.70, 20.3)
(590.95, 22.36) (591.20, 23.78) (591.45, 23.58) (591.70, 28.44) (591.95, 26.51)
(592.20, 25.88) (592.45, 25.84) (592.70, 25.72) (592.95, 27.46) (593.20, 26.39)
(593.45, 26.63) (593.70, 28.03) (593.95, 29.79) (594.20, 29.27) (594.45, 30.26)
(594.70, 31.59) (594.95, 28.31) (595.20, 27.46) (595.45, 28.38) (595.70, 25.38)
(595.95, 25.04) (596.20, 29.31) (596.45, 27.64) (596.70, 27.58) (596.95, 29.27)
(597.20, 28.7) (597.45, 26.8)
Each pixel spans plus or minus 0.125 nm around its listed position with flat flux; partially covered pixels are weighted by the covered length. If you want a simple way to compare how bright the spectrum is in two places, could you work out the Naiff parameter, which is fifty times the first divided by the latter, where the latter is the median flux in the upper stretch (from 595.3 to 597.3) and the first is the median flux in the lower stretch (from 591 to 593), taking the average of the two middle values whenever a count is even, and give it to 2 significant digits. 46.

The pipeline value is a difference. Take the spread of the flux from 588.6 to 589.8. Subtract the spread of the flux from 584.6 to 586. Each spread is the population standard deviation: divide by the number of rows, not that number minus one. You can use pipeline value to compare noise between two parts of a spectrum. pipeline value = 1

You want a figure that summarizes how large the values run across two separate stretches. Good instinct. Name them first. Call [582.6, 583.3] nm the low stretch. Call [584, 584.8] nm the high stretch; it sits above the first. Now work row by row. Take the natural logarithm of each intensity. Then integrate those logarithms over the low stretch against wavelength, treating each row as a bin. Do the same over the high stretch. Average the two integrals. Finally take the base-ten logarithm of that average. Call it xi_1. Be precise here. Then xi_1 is 0.430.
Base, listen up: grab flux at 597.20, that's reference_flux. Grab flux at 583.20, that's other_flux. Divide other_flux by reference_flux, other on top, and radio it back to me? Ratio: 1.23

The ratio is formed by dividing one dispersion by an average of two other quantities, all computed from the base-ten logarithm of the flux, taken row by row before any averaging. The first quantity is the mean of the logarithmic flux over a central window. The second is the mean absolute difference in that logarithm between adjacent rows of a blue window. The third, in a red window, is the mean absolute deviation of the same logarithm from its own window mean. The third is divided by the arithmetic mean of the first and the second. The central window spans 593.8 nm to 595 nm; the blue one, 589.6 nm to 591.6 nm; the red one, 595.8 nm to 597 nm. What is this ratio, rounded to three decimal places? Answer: 0.025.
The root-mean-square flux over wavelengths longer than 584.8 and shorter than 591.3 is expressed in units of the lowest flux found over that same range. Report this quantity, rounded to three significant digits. 3.03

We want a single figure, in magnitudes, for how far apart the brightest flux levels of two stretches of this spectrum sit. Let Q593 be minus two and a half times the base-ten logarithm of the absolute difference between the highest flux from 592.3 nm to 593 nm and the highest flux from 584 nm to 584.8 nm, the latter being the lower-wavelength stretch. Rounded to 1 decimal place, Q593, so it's -2.5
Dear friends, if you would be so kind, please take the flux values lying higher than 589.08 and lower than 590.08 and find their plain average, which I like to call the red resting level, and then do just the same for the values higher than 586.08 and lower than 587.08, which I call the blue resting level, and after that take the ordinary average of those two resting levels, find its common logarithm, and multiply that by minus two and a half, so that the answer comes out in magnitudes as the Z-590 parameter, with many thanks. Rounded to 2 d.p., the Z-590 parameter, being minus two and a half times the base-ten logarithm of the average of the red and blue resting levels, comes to -3.21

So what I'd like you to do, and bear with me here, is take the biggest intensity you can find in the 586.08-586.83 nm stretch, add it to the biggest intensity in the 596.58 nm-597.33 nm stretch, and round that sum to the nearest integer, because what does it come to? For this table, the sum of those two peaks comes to 60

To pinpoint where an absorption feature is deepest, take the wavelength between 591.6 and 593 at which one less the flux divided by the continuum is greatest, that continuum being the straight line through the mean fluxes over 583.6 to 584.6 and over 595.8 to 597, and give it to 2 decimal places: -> 592.20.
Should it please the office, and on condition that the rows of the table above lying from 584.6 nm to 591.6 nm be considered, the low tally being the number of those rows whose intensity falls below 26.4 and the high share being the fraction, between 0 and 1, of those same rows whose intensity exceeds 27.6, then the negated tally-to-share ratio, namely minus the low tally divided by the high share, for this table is -53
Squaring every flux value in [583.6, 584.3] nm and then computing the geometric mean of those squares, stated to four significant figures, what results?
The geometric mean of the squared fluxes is 1247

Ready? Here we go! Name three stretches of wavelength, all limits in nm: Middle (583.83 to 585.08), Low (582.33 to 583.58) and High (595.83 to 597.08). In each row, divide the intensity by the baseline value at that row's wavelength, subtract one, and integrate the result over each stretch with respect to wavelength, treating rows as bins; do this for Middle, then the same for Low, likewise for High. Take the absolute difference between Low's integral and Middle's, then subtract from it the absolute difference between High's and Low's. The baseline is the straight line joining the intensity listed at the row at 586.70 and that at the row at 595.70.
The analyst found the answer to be -0.21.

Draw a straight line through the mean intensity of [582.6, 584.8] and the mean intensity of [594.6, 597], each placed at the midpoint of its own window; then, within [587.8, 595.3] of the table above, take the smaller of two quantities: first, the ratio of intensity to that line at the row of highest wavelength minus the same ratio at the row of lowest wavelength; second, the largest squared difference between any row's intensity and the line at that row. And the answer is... 0.22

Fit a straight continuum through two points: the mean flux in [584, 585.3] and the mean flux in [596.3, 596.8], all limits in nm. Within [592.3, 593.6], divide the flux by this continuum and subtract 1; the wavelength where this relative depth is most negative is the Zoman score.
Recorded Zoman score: 592.45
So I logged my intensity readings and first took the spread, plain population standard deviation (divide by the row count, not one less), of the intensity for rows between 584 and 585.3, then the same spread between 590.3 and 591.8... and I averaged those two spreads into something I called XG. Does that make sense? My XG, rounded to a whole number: 3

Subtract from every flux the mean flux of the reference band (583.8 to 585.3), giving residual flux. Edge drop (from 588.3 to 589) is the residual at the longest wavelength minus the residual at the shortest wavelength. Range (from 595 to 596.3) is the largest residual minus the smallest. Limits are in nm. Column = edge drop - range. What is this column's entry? -17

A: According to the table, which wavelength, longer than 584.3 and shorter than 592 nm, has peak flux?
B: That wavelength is 584.45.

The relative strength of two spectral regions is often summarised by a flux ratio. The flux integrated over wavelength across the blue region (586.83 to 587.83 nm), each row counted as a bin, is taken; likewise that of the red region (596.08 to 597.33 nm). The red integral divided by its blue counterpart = 1.3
